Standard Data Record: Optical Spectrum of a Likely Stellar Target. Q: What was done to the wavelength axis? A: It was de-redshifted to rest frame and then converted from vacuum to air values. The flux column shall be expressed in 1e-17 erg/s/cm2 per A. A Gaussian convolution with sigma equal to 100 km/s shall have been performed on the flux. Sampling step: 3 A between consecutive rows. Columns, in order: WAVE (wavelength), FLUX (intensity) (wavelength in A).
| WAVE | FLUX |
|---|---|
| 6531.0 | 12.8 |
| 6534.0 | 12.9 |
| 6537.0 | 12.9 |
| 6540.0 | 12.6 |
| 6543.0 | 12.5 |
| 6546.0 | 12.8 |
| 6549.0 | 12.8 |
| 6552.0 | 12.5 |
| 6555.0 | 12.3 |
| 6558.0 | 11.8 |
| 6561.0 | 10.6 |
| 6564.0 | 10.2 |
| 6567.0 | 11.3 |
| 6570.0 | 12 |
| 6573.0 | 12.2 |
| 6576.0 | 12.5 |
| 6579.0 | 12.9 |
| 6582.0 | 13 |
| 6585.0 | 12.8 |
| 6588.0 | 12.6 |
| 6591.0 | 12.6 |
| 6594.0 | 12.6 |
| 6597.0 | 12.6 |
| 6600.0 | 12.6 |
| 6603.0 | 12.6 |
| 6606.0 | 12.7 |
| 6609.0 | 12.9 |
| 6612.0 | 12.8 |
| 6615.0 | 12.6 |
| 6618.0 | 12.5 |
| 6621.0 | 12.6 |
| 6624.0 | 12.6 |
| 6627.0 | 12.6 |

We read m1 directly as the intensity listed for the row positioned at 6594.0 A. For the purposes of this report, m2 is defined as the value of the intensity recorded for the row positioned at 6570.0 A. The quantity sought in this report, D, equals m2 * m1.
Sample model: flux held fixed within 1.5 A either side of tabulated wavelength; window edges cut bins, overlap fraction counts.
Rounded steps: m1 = 12.6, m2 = 12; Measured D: 151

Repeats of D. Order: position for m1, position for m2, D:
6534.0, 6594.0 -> 163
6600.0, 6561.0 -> 134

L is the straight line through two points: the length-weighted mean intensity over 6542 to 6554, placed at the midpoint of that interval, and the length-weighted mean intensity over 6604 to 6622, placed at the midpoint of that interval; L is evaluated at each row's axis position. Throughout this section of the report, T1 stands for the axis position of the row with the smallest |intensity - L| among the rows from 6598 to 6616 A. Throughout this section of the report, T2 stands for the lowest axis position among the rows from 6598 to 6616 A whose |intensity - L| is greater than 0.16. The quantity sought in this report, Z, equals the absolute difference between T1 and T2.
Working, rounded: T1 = 6606.0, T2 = 6609.0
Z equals 3 A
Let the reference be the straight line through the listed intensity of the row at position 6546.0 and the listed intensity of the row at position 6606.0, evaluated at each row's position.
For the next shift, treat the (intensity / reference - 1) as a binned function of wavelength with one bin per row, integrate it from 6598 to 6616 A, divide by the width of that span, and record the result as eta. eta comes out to 0.000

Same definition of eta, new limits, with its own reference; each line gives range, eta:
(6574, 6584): 0.002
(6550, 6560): -0.050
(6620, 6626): -0.006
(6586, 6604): -0.009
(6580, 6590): 0.005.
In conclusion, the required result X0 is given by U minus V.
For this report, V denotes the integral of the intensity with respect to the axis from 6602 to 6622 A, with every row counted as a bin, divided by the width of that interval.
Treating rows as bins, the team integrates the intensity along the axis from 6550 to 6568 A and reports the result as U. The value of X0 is 194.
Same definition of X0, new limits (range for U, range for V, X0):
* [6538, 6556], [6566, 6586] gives 214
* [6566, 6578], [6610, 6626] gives 132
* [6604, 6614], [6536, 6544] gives 115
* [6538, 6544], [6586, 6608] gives 63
